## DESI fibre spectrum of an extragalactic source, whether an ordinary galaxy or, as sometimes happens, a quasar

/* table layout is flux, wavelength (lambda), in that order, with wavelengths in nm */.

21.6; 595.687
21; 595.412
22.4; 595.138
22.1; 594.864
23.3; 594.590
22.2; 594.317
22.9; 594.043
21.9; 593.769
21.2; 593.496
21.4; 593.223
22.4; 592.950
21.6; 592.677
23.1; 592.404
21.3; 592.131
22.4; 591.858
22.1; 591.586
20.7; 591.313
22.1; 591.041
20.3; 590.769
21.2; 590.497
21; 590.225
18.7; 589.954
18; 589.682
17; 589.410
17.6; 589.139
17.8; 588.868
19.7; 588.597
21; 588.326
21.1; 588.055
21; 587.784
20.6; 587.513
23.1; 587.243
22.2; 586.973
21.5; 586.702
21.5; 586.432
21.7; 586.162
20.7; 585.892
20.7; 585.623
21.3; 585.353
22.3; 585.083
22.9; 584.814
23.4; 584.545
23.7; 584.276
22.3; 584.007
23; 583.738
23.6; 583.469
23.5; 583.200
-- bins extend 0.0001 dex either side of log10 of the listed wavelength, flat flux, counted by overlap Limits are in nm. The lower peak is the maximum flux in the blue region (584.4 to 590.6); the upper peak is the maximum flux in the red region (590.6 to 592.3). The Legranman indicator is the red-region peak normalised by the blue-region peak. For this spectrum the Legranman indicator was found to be 0.96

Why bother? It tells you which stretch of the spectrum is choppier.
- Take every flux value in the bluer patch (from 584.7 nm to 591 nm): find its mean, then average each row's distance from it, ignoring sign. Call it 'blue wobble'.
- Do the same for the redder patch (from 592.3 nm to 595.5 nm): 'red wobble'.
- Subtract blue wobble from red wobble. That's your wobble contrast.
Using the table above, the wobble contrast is -0.7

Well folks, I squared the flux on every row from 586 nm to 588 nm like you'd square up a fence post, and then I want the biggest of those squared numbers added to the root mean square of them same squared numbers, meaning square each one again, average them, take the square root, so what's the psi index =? 1004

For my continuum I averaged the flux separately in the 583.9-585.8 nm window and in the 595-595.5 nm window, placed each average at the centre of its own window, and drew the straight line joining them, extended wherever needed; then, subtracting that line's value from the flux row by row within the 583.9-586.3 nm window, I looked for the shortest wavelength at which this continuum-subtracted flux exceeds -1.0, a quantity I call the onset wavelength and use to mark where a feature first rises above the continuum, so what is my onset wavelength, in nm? 584.007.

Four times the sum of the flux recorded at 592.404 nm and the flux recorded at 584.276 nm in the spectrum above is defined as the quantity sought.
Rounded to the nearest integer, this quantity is 187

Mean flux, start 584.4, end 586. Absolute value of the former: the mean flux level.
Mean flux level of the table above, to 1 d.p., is 21.9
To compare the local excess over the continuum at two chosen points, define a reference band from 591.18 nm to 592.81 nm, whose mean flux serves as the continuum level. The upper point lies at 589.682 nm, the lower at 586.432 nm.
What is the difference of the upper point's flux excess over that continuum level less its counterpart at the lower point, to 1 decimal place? -3.5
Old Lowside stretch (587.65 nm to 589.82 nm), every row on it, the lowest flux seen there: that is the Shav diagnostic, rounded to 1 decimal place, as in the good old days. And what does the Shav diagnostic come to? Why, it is 17.0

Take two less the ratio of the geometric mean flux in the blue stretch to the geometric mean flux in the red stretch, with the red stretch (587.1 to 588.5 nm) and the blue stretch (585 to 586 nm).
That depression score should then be 1.00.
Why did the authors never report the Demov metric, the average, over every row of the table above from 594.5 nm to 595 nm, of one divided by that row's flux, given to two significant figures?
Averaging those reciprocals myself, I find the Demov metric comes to 0.044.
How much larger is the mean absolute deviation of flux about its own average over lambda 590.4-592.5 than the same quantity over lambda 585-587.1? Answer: 0.3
